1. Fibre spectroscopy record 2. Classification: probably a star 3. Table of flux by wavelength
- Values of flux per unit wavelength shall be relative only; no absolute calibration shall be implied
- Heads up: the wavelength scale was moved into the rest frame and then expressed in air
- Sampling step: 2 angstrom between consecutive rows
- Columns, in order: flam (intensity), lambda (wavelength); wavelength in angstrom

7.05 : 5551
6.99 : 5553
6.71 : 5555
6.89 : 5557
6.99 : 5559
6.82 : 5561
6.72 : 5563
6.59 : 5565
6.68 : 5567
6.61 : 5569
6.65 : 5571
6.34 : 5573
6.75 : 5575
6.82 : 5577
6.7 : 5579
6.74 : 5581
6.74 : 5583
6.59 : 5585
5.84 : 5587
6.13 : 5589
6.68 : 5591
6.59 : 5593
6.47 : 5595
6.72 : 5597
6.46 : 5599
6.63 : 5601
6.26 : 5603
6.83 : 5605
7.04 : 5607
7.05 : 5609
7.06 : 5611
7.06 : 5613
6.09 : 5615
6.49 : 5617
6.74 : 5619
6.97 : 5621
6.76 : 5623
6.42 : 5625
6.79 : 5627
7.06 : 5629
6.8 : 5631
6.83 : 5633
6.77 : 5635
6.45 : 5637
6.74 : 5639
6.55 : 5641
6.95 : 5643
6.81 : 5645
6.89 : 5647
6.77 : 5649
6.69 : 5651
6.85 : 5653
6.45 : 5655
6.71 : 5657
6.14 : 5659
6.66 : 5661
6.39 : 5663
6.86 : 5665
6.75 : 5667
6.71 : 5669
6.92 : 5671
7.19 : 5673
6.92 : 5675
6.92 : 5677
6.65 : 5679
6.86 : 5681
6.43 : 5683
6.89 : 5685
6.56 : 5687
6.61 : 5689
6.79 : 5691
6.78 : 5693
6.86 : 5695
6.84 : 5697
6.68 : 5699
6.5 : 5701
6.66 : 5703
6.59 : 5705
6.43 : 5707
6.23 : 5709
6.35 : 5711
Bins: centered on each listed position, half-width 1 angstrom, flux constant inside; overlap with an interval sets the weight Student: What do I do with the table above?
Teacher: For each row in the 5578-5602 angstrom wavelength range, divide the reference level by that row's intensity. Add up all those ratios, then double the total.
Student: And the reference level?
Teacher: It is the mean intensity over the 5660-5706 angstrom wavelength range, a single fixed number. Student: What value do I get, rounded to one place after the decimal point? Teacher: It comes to 24.8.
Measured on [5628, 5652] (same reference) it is 23.9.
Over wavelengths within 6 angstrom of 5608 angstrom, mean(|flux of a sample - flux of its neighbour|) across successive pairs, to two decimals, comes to 0.16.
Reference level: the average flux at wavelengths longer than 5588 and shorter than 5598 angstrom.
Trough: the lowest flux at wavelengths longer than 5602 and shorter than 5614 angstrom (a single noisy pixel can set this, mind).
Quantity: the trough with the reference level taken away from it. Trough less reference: -0.26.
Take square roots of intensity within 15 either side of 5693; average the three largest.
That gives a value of 2.62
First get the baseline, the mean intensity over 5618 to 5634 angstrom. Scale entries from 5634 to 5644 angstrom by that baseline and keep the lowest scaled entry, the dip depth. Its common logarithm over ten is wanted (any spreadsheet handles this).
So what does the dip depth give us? -0.0023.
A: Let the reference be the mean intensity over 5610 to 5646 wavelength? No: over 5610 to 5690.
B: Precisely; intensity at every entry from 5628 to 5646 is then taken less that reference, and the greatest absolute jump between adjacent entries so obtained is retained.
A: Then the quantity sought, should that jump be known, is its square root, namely 0.63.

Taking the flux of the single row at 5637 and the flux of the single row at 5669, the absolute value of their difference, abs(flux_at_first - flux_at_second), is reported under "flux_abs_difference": 0.26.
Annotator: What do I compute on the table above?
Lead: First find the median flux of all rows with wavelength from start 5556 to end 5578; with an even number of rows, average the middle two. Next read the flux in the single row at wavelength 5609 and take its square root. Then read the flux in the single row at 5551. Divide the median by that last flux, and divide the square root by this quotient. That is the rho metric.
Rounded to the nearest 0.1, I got 2.8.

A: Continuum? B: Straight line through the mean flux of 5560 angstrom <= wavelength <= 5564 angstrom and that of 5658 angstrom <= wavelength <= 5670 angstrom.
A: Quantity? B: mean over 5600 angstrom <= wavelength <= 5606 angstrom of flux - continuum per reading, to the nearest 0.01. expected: -0.12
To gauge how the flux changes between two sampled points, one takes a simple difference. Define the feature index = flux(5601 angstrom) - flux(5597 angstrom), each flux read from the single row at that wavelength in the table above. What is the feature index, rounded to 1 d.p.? -0.1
